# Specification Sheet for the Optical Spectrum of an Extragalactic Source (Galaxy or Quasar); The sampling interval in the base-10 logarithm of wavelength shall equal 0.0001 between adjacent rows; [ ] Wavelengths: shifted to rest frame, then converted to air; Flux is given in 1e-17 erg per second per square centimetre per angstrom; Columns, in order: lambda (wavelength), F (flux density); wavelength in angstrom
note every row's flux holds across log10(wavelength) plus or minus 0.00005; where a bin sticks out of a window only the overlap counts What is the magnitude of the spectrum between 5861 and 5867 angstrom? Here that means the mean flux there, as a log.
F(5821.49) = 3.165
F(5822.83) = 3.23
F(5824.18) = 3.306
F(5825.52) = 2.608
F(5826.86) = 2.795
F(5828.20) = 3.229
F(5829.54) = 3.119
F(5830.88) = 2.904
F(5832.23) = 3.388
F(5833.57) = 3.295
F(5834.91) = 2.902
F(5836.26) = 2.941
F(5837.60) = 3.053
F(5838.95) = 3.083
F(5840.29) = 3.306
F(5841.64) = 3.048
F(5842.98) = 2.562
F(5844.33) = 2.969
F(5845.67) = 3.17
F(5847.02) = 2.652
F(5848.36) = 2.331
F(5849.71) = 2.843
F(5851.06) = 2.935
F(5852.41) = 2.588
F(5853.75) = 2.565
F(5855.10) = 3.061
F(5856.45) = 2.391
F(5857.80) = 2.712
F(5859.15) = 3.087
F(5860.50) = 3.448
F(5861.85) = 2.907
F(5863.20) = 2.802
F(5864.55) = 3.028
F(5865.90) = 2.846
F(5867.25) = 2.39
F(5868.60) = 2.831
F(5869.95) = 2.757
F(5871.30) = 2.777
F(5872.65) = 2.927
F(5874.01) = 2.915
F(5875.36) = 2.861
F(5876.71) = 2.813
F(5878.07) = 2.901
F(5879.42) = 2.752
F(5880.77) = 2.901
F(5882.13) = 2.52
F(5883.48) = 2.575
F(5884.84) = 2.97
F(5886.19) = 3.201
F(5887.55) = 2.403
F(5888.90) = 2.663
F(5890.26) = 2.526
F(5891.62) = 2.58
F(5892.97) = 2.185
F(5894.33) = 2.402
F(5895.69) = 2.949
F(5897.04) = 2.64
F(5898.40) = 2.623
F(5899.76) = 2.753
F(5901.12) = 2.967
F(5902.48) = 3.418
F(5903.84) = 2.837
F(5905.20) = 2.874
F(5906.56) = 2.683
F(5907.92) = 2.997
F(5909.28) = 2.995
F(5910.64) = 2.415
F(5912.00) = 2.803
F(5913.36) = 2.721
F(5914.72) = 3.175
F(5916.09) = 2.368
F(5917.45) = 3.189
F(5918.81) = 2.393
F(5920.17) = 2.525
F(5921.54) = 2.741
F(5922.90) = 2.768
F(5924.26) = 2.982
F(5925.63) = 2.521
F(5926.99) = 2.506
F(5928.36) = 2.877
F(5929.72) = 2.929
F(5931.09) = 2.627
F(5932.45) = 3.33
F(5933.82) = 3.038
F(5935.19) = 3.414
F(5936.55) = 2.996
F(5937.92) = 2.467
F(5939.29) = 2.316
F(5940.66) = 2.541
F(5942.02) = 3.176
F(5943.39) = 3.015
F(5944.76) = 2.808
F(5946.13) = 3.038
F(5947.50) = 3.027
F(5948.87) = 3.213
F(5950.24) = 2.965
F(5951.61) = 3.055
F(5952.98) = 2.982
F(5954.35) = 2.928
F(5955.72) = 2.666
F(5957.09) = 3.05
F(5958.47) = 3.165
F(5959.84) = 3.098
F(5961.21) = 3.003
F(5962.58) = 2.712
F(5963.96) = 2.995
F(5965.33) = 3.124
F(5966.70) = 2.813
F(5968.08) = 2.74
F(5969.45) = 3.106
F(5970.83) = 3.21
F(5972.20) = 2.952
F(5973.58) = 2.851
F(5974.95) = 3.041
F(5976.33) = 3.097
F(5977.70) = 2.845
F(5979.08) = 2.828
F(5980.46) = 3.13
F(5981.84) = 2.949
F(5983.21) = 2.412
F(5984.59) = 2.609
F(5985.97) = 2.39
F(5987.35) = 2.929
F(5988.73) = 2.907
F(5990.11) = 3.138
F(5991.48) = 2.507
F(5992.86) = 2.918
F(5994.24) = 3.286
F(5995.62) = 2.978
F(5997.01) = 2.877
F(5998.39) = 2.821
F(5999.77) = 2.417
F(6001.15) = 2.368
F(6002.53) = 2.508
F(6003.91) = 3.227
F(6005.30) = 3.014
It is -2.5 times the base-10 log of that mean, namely -1.15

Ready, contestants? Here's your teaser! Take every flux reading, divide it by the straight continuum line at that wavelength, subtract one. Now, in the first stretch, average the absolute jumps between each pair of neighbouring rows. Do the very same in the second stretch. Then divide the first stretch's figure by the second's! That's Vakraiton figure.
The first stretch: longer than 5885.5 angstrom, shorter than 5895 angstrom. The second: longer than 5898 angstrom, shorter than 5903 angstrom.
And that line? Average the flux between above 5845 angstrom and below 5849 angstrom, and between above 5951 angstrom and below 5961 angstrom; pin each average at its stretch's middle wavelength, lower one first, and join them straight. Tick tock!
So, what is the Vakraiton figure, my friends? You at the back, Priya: 1.2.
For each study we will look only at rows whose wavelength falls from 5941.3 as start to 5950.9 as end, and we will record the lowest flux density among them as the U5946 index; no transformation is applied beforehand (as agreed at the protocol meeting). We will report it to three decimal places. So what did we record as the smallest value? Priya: 2.808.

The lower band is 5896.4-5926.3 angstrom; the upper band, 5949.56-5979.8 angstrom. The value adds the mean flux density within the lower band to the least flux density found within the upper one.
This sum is 5.46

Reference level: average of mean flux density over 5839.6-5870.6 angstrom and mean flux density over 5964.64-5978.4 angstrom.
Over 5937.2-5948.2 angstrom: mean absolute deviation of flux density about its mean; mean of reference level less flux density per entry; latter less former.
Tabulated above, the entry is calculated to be -0.16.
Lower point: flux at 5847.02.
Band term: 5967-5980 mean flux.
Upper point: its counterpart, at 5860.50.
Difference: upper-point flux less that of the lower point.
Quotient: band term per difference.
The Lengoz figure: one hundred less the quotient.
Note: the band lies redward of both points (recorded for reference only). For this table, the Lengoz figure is 96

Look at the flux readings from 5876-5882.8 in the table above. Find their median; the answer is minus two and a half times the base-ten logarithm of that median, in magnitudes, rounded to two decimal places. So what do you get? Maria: -1.12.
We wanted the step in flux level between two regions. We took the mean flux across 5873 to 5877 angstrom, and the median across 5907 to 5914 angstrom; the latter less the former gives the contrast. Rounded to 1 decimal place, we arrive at -0.1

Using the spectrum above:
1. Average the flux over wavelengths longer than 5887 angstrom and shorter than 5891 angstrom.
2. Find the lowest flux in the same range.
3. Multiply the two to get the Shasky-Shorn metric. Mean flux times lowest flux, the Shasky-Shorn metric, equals 6.1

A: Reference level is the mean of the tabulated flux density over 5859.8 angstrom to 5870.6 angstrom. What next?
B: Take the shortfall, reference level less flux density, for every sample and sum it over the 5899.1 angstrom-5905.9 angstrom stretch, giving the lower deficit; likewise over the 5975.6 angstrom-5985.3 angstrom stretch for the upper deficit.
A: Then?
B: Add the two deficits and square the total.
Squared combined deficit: 0.04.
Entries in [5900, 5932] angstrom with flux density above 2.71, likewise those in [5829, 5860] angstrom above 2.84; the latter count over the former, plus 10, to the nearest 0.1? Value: 11.1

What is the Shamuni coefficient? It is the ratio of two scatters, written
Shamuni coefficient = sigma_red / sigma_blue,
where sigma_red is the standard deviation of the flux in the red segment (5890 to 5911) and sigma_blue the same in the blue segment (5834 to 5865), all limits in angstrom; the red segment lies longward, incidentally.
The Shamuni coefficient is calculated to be 1.1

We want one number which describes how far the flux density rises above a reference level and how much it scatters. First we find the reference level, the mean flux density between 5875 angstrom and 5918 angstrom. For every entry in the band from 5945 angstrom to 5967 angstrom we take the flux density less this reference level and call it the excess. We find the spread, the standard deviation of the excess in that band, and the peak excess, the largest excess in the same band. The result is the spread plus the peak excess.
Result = 0.59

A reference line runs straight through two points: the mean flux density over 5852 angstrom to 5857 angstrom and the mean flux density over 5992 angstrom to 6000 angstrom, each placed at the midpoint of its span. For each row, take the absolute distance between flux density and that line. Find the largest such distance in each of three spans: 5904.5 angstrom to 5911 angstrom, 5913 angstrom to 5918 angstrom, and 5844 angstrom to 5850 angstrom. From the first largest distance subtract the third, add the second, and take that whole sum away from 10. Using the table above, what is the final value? 9.8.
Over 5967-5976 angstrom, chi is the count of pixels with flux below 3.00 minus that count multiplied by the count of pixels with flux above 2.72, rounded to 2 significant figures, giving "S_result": -15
